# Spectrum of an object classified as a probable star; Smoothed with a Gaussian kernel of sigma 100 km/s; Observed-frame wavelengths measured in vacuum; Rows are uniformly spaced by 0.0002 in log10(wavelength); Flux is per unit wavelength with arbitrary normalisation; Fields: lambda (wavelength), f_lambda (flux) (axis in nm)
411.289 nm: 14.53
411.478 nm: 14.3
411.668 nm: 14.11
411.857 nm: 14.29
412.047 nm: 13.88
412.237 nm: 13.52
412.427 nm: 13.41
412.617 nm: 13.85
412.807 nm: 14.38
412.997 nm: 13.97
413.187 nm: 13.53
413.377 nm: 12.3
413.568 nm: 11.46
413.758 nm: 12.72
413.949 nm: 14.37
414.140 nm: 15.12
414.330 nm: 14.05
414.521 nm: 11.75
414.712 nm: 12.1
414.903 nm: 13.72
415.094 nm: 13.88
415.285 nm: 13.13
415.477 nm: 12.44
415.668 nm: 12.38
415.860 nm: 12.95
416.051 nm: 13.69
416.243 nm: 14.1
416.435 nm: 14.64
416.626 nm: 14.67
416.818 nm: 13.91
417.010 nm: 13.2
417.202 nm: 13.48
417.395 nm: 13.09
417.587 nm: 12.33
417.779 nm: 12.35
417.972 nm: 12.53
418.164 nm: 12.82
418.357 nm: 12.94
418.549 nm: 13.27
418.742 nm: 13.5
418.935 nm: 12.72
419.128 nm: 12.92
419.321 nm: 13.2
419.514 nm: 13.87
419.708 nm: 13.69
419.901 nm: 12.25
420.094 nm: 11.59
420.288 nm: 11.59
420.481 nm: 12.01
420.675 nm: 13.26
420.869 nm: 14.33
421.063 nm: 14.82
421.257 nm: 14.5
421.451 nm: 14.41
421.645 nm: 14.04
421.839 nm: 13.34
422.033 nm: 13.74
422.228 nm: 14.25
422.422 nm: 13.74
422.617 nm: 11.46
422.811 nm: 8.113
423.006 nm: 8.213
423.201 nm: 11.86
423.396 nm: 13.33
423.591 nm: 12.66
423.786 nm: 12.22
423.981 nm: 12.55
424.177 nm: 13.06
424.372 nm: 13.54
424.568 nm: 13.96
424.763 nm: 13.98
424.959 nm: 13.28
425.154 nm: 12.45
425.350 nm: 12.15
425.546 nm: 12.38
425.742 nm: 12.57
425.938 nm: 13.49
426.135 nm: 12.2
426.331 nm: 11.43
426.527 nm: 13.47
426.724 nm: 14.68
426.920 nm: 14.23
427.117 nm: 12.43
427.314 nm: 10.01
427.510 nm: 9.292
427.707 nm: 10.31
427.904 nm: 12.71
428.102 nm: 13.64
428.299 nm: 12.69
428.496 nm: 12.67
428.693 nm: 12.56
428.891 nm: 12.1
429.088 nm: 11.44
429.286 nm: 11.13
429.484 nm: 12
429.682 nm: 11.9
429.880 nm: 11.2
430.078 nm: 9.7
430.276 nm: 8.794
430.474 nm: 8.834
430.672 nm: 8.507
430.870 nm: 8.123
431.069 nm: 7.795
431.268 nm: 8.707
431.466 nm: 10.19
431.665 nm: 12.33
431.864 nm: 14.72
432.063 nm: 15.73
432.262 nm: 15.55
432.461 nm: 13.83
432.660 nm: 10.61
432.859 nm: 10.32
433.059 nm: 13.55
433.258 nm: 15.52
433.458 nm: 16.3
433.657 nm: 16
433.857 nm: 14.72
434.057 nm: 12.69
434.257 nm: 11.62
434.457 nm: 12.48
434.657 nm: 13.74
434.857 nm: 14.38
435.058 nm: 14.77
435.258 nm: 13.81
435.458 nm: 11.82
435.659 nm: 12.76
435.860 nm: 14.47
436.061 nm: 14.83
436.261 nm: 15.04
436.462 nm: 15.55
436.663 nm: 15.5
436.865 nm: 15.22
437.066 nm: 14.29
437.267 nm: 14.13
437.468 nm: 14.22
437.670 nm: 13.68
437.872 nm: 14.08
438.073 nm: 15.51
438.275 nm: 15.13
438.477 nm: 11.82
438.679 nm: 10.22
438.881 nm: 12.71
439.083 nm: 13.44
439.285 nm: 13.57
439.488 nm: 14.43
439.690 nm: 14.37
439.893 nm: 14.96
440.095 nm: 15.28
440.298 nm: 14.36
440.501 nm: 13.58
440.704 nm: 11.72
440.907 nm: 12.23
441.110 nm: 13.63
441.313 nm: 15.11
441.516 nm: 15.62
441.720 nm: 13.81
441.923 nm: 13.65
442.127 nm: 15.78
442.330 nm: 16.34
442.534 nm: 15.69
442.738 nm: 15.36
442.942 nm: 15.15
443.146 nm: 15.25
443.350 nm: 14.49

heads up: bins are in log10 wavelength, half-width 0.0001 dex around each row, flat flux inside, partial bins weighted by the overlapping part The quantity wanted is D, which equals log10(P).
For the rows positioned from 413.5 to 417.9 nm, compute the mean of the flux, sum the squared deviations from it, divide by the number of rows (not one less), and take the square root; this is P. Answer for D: -0.01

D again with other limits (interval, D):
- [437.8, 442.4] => 0.16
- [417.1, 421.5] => -0.06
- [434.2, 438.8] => 0.15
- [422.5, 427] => 0.20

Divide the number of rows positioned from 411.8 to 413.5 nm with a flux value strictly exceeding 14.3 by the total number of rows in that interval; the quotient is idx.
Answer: 0.11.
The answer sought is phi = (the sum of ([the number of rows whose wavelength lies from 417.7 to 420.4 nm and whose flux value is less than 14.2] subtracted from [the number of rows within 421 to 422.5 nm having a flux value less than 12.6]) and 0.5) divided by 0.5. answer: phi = -27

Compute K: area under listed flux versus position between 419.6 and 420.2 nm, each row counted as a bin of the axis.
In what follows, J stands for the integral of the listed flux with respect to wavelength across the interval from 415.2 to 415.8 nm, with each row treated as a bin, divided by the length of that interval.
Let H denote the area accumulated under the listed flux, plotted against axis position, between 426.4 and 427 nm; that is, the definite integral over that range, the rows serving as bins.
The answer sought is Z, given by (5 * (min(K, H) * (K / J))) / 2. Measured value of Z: 11.1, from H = 8.4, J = 12.6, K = 7.5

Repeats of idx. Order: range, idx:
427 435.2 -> 0.22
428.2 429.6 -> 0.00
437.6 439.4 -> 0.22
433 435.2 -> 0.55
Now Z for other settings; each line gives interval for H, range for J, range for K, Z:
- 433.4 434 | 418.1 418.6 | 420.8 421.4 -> 14.6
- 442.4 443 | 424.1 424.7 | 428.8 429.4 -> 8.9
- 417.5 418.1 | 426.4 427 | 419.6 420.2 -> 10.0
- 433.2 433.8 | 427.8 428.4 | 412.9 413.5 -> 12.1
